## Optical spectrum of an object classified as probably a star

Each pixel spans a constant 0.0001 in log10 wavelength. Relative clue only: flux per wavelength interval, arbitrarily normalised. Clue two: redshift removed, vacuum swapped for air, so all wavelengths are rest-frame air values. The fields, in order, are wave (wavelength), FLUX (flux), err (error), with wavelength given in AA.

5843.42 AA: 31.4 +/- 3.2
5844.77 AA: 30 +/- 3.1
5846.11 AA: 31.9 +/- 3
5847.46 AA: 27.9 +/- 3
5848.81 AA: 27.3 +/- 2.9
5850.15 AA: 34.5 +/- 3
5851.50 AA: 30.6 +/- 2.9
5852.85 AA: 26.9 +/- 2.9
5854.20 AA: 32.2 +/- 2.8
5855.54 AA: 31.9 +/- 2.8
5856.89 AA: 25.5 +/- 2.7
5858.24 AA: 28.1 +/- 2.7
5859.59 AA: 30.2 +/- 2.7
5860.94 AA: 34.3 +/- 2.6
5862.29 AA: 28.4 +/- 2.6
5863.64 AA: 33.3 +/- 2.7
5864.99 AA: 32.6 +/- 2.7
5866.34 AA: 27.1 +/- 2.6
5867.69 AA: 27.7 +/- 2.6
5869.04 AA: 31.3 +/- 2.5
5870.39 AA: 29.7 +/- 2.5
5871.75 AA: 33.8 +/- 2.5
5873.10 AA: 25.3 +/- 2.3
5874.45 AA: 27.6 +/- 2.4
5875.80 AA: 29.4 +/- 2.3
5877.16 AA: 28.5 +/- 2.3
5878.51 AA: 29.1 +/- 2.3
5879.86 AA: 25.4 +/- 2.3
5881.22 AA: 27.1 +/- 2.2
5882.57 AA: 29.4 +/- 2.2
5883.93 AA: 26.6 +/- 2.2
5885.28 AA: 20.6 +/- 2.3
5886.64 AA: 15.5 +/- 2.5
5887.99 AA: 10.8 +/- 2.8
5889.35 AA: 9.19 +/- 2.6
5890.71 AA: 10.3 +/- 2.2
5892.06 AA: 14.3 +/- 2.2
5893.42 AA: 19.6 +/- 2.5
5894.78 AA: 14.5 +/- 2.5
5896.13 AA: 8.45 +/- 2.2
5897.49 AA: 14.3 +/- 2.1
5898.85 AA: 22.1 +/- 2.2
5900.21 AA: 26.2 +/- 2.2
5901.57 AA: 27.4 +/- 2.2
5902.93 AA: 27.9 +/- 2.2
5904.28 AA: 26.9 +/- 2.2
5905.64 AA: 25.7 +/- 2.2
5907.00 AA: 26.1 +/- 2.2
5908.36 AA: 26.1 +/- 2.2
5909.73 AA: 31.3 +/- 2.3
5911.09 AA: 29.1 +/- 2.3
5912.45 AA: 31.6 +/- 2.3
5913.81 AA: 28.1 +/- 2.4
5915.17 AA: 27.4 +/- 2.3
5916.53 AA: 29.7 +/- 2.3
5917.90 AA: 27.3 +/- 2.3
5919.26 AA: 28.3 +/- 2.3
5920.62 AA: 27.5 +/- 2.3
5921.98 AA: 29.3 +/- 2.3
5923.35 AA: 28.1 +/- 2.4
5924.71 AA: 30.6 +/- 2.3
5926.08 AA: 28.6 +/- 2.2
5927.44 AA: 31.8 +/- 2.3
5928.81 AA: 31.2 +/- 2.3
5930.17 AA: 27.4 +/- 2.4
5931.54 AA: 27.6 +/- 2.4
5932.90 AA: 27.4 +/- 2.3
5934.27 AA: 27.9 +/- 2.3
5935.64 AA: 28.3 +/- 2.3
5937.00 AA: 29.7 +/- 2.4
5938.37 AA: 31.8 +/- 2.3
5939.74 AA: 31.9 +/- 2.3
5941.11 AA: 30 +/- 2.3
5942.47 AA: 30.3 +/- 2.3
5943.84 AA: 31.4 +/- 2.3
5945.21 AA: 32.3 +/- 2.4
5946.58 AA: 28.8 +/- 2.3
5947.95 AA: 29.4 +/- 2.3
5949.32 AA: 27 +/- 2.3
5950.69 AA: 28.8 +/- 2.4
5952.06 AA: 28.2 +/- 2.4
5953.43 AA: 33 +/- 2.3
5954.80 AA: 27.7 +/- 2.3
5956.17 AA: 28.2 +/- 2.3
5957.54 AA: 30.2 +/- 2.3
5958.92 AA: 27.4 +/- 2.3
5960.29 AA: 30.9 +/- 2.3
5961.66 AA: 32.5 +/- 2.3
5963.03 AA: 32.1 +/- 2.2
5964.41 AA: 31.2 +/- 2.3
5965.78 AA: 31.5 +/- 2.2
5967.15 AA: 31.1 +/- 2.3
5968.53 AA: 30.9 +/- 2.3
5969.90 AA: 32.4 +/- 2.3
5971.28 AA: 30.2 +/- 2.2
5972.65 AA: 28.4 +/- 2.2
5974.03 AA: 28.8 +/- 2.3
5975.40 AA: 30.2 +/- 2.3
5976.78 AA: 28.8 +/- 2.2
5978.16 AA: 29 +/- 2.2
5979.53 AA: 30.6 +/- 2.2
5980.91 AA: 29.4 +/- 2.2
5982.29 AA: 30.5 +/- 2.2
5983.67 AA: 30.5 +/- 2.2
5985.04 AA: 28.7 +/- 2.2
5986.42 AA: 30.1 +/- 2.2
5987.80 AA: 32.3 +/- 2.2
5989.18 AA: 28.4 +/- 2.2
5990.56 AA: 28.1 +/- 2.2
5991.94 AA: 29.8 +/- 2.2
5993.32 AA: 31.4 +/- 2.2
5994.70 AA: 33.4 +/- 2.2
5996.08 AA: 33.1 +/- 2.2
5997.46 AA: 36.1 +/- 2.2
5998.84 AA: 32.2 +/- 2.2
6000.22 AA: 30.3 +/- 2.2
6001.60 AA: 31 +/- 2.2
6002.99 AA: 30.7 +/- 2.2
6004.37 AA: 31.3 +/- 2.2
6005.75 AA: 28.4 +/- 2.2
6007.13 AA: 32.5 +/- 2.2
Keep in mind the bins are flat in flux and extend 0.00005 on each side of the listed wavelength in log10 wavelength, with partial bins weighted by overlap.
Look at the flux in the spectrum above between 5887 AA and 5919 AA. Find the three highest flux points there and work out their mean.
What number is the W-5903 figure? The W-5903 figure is 30.9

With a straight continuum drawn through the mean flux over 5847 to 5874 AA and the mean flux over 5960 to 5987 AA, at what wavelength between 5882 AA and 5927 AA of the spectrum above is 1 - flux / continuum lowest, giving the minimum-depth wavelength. 5912.45 AA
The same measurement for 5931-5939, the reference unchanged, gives 5938.37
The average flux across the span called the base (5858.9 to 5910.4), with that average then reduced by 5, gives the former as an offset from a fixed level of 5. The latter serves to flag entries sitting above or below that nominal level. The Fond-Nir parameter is 20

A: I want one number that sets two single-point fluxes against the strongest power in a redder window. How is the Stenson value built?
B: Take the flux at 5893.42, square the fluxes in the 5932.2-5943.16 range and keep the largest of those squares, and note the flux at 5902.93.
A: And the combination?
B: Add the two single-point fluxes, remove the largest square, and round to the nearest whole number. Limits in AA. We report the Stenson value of -970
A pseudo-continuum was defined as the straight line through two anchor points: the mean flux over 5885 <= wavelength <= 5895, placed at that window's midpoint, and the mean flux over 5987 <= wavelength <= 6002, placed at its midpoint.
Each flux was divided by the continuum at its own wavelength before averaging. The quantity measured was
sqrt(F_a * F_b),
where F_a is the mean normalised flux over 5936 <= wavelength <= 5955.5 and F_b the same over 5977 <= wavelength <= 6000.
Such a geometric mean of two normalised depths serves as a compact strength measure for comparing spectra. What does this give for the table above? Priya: 1.14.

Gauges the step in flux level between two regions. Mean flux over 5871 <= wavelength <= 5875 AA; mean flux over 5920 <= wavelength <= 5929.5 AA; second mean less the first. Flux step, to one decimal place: 0.7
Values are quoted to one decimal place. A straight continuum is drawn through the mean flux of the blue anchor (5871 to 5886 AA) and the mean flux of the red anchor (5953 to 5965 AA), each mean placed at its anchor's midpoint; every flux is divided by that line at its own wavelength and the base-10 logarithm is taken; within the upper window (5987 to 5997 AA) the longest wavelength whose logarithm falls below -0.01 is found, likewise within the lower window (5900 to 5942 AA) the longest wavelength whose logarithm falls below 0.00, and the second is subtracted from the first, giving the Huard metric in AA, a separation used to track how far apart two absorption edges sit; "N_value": 56.3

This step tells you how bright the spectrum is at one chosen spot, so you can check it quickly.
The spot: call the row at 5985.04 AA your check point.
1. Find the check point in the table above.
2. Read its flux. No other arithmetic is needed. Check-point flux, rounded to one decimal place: 28.7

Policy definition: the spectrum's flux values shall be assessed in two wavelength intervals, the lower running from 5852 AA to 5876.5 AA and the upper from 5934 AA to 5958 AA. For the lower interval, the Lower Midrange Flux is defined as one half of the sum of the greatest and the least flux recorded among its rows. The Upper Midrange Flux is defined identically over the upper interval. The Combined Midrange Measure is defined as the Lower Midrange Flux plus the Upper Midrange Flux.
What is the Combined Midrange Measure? 60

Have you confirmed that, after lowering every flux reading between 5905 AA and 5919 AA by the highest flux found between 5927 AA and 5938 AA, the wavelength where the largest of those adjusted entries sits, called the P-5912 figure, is 5912.45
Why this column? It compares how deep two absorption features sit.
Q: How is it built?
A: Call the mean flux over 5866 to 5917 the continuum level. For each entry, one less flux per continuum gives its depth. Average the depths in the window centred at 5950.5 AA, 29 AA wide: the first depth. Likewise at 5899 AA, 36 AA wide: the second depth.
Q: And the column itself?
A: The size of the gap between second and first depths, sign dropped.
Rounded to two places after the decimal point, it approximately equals 0.32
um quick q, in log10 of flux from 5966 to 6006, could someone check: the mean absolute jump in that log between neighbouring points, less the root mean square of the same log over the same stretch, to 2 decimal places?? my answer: -1.46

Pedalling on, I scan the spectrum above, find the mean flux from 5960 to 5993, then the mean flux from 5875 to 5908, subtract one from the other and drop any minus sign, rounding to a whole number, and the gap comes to 9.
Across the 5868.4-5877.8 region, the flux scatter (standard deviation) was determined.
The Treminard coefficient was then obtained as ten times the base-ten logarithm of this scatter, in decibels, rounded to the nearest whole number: 4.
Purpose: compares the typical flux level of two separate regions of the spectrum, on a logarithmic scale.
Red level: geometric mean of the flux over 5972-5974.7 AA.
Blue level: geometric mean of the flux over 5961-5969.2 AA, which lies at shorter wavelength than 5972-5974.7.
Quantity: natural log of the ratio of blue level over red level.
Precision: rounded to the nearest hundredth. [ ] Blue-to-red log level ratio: 0.10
